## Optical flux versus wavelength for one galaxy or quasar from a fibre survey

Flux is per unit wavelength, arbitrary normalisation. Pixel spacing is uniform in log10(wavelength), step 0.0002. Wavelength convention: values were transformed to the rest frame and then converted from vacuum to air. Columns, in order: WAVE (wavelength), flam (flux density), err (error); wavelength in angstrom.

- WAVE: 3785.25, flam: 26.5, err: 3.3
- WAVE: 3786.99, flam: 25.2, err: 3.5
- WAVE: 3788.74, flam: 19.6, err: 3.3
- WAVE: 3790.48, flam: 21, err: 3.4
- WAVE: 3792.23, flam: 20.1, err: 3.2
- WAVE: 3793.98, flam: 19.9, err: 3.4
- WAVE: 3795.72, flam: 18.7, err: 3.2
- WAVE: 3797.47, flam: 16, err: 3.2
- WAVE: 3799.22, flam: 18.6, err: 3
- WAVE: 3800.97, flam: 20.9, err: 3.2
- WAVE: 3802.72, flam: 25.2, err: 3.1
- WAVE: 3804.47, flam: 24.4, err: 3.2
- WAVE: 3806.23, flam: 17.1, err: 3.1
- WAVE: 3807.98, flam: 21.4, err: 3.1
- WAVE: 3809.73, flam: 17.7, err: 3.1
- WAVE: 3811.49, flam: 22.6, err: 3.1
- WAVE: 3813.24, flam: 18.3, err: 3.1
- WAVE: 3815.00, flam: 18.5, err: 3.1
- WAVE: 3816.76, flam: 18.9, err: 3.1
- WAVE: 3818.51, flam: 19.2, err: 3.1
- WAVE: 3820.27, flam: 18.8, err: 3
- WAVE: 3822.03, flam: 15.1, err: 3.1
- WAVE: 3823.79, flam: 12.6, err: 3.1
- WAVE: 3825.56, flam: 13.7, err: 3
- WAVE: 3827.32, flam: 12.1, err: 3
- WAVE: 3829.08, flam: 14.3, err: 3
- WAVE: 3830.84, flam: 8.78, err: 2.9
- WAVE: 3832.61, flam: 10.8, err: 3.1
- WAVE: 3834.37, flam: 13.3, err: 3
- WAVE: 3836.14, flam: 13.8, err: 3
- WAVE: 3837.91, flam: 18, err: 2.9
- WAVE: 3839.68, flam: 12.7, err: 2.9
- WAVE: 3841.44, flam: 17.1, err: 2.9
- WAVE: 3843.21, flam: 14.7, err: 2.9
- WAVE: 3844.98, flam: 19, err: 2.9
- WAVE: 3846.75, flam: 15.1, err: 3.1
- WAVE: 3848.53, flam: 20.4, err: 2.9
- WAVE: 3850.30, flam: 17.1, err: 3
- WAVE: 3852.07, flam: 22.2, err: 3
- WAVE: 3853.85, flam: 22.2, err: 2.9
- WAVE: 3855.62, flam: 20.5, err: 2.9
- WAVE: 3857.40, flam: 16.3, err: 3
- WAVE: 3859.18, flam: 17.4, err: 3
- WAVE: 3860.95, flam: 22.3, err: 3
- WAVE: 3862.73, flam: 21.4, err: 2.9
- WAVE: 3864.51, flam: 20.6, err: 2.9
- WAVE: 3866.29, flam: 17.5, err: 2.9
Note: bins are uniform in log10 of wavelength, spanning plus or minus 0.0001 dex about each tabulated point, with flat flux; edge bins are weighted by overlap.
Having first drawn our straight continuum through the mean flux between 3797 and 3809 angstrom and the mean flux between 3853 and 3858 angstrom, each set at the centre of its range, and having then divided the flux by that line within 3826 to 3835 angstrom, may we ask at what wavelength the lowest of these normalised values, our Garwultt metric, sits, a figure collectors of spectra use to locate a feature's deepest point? 3830.84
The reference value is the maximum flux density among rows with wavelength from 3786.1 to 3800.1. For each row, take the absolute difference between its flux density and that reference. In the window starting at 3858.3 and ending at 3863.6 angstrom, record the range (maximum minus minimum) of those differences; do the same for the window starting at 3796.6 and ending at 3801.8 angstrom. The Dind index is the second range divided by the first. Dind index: 1.0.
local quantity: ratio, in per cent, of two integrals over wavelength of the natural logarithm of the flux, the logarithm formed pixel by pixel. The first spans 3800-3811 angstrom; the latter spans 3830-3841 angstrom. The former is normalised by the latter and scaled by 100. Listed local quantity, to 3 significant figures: 119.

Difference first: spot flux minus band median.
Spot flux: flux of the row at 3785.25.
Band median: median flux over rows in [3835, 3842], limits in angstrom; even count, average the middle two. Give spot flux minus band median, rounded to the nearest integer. 11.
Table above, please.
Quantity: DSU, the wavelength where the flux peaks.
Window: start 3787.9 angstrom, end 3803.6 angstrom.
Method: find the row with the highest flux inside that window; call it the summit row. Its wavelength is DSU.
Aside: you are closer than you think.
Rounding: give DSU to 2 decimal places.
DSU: 3802.72 angstrom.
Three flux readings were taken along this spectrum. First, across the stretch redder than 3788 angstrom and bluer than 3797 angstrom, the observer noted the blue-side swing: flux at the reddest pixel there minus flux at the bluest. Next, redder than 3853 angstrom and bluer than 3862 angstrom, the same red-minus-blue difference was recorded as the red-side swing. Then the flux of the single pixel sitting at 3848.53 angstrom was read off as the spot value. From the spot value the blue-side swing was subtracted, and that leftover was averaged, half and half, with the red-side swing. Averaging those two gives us 10.7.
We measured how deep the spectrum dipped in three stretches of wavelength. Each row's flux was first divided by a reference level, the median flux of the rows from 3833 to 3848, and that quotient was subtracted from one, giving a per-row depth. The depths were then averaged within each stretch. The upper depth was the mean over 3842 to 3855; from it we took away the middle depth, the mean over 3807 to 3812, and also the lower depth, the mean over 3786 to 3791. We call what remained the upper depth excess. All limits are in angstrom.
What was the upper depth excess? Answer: 0.60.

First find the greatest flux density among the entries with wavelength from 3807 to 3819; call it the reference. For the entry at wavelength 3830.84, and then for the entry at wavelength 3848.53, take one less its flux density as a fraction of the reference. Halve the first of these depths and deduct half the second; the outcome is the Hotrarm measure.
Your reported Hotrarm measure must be 0.26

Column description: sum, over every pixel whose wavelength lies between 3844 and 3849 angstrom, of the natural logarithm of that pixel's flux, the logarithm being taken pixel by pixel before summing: 9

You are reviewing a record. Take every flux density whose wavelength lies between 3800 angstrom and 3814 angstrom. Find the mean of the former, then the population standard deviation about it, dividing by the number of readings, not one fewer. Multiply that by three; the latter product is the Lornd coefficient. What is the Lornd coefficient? 8.6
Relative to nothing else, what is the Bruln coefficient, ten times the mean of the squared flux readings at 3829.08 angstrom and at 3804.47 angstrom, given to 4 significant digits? 3999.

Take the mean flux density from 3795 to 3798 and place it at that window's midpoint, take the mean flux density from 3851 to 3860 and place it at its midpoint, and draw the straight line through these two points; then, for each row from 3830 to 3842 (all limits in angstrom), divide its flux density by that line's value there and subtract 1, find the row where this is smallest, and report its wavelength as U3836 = 3830.84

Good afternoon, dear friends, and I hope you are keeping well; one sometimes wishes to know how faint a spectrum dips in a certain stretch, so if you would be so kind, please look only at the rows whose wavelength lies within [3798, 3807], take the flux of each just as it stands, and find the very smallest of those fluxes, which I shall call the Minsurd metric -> 17.1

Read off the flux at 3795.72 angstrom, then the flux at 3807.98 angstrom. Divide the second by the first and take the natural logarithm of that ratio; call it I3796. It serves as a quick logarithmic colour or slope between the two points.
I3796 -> 0.13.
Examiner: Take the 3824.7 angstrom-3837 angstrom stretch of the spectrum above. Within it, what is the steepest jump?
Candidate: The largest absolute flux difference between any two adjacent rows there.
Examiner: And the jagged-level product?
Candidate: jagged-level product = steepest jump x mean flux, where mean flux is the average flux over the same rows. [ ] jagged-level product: 68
